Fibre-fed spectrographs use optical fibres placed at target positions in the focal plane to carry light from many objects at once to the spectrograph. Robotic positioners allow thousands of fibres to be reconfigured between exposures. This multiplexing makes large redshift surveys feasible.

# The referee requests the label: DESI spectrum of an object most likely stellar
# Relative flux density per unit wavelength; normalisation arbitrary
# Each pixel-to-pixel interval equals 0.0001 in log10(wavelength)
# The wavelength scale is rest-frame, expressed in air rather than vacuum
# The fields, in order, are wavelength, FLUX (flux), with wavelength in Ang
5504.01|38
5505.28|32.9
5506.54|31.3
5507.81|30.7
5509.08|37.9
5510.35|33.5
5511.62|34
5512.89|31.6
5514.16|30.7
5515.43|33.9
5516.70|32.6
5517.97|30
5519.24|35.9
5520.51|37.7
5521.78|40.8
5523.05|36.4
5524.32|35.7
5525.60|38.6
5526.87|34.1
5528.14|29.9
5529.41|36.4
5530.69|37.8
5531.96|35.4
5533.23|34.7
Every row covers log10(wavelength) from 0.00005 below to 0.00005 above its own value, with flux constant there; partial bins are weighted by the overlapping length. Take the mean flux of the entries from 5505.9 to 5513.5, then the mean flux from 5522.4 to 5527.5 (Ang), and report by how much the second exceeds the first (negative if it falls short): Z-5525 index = 3.0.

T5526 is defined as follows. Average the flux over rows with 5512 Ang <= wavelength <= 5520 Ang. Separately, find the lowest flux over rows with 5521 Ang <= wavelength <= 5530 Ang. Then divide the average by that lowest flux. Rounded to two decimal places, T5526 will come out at 1.09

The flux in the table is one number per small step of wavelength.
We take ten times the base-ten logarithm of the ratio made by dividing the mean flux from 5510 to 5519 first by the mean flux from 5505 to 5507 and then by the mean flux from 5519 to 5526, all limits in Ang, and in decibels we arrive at -15.7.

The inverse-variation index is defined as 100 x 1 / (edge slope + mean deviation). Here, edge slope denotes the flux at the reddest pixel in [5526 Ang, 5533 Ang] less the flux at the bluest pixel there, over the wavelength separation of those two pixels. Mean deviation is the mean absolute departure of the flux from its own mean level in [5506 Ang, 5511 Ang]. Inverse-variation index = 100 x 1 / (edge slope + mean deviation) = 38.4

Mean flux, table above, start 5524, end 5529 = 34.6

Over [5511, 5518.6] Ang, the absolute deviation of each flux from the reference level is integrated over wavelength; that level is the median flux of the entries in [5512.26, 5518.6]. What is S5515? 10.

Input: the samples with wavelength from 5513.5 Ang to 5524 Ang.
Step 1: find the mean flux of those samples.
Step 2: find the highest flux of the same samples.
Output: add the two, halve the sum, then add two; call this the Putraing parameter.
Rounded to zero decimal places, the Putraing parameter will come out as 40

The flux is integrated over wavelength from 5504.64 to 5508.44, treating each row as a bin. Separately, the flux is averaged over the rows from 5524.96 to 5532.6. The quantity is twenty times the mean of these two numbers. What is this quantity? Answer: 1557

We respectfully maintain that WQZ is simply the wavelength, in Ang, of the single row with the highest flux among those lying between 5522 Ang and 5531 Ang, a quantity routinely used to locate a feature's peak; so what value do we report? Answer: 5525.60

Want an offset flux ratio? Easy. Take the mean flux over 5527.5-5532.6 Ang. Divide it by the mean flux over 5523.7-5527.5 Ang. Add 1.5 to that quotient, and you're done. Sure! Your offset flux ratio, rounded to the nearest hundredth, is 2.47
